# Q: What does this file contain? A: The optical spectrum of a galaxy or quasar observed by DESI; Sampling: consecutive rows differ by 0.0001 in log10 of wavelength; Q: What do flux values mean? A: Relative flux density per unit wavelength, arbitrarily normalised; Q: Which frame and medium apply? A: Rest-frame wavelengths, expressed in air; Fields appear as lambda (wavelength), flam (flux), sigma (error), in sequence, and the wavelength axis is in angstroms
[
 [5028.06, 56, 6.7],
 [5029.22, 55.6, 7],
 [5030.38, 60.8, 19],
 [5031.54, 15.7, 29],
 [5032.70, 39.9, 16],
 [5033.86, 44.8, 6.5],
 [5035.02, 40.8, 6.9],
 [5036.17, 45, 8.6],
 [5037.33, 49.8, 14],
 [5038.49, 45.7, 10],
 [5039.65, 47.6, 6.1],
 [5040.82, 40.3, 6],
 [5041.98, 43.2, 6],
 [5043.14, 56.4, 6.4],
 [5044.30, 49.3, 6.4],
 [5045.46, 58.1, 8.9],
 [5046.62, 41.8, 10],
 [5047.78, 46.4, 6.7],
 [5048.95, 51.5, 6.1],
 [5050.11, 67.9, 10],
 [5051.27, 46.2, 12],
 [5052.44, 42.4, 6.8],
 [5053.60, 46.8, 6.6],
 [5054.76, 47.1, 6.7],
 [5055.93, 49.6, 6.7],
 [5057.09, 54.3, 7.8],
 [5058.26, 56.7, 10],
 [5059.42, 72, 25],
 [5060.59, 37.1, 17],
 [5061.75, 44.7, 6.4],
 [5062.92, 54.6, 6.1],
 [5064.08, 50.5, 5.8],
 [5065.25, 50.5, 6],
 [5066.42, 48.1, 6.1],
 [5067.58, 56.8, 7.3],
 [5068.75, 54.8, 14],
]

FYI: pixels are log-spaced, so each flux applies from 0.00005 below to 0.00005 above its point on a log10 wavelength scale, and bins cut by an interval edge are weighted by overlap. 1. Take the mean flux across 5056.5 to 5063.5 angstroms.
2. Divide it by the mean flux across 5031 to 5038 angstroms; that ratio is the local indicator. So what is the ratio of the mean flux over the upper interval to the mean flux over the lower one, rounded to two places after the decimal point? 1.35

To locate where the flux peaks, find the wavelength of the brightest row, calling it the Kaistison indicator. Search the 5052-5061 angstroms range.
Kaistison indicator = 5059.42 angstroms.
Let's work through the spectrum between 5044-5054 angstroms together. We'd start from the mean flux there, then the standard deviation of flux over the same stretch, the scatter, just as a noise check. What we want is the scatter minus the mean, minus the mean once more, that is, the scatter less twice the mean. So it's -92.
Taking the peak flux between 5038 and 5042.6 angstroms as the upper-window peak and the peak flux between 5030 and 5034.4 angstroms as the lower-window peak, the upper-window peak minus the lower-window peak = -13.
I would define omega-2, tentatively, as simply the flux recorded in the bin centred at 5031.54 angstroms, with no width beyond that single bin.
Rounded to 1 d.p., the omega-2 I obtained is 15.7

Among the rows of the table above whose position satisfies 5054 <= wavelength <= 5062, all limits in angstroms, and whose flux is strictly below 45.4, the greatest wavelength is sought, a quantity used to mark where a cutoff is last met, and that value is 5061.75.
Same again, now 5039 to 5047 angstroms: 5046.62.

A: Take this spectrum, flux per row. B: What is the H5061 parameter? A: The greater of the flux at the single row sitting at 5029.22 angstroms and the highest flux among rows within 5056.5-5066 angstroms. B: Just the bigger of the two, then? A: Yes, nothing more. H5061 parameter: 72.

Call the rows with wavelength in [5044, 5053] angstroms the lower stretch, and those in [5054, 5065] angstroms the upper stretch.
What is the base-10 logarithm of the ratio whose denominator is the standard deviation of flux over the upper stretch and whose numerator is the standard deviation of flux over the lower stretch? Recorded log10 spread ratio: 0.0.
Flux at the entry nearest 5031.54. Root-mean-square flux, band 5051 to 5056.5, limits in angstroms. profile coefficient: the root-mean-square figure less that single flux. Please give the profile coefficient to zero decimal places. 31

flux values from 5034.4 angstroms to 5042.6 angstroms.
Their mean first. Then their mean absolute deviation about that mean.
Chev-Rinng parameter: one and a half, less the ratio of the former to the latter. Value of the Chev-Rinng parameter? -14.8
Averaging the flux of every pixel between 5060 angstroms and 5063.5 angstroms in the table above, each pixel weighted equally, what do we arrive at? 45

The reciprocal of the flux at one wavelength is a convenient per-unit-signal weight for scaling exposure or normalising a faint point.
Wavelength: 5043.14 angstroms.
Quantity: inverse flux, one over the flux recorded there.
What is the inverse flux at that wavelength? 0.018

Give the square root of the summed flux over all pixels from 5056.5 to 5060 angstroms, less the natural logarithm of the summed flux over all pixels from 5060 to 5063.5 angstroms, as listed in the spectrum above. 8.6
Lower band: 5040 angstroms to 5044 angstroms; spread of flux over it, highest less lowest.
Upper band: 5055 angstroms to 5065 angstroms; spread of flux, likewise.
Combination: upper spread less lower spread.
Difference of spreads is 19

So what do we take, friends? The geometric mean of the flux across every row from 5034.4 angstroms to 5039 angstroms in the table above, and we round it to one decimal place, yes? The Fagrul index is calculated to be 45.2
